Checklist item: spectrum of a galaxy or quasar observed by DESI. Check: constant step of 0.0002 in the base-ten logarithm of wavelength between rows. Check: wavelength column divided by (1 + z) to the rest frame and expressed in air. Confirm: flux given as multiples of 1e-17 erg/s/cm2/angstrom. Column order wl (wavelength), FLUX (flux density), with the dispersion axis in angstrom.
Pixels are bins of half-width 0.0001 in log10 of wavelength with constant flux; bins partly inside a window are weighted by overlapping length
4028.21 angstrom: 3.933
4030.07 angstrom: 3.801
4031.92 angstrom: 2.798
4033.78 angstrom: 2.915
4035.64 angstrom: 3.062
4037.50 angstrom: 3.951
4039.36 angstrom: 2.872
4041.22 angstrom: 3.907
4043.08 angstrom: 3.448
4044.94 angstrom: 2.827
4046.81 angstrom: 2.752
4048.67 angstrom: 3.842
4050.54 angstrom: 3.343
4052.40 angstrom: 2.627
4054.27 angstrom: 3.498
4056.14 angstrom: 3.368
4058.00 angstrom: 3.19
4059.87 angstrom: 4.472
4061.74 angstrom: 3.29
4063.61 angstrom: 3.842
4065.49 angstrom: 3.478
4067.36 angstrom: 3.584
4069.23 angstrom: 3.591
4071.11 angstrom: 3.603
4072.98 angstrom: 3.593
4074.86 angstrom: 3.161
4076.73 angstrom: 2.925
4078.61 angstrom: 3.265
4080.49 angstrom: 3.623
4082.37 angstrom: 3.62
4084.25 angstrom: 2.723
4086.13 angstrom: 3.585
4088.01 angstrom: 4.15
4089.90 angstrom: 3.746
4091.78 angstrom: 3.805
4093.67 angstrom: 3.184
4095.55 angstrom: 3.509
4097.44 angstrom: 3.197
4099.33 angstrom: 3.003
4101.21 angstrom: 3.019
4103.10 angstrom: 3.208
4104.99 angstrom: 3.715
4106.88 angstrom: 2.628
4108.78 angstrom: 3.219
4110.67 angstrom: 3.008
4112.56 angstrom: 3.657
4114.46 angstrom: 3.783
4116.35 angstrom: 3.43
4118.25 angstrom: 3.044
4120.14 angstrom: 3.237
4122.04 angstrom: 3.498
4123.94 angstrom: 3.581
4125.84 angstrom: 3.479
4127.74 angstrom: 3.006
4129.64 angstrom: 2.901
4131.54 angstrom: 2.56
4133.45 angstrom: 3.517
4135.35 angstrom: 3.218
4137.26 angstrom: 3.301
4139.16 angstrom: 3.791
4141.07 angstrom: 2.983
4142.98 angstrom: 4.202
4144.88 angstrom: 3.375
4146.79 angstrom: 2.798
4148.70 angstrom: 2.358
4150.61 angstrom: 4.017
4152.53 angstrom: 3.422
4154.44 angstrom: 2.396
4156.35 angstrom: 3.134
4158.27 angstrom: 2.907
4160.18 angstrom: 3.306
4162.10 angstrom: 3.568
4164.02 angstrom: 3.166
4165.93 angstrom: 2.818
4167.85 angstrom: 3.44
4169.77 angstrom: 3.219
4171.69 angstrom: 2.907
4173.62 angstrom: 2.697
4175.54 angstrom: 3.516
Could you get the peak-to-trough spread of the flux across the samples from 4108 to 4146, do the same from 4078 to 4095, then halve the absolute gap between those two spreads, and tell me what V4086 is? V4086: 0.11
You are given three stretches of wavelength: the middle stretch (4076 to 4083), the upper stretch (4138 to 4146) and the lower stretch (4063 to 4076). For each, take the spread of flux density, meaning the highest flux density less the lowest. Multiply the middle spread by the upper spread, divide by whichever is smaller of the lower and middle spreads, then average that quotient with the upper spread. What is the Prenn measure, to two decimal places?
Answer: 1.23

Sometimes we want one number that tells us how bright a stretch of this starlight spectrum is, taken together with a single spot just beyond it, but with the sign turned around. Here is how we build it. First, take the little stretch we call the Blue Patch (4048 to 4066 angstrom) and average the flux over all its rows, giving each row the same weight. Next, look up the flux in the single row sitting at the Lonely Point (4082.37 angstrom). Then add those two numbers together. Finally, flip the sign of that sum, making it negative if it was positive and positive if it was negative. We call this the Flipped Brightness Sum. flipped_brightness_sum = -7.1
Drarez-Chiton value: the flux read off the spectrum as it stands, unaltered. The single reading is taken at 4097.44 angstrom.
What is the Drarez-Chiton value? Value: 3.197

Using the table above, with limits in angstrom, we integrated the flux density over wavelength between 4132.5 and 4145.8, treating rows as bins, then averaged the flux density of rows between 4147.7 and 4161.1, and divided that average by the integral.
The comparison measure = 0.066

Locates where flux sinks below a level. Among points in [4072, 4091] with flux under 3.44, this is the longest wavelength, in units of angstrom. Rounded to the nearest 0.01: 4084.25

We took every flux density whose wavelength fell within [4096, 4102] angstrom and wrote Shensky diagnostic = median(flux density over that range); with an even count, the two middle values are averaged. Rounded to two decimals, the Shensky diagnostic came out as 3.02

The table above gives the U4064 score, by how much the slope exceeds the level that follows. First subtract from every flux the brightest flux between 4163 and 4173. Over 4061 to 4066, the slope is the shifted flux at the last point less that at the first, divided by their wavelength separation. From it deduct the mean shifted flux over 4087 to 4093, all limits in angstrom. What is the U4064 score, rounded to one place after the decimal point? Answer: -0.4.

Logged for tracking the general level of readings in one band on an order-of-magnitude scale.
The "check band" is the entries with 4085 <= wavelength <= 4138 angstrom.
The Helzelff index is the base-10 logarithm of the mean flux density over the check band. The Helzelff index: 0.522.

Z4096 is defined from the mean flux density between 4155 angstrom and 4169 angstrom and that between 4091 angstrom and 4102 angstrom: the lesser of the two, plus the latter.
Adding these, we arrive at 6.5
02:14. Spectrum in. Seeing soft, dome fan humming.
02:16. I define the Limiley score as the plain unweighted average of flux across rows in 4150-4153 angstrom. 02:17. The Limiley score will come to 3.72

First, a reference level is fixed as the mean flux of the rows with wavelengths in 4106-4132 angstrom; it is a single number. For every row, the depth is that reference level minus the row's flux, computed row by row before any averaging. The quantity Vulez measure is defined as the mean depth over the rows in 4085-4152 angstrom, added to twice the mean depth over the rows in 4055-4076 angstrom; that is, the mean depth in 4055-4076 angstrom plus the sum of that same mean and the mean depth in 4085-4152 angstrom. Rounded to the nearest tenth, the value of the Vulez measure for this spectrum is -0.8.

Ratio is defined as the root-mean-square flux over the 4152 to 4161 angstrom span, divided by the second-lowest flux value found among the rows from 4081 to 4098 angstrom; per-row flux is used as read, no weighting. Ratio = 0.96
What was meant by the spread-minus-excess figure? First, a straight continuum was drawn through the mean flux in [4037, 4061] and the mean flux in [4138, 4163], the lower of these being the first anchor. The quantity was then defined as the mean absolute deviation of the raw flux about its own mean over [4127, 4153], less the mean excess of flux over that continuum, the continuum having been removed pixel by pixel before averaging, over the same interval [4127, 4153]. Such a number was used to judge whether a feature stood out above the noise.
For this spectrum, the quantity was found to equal 0.43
